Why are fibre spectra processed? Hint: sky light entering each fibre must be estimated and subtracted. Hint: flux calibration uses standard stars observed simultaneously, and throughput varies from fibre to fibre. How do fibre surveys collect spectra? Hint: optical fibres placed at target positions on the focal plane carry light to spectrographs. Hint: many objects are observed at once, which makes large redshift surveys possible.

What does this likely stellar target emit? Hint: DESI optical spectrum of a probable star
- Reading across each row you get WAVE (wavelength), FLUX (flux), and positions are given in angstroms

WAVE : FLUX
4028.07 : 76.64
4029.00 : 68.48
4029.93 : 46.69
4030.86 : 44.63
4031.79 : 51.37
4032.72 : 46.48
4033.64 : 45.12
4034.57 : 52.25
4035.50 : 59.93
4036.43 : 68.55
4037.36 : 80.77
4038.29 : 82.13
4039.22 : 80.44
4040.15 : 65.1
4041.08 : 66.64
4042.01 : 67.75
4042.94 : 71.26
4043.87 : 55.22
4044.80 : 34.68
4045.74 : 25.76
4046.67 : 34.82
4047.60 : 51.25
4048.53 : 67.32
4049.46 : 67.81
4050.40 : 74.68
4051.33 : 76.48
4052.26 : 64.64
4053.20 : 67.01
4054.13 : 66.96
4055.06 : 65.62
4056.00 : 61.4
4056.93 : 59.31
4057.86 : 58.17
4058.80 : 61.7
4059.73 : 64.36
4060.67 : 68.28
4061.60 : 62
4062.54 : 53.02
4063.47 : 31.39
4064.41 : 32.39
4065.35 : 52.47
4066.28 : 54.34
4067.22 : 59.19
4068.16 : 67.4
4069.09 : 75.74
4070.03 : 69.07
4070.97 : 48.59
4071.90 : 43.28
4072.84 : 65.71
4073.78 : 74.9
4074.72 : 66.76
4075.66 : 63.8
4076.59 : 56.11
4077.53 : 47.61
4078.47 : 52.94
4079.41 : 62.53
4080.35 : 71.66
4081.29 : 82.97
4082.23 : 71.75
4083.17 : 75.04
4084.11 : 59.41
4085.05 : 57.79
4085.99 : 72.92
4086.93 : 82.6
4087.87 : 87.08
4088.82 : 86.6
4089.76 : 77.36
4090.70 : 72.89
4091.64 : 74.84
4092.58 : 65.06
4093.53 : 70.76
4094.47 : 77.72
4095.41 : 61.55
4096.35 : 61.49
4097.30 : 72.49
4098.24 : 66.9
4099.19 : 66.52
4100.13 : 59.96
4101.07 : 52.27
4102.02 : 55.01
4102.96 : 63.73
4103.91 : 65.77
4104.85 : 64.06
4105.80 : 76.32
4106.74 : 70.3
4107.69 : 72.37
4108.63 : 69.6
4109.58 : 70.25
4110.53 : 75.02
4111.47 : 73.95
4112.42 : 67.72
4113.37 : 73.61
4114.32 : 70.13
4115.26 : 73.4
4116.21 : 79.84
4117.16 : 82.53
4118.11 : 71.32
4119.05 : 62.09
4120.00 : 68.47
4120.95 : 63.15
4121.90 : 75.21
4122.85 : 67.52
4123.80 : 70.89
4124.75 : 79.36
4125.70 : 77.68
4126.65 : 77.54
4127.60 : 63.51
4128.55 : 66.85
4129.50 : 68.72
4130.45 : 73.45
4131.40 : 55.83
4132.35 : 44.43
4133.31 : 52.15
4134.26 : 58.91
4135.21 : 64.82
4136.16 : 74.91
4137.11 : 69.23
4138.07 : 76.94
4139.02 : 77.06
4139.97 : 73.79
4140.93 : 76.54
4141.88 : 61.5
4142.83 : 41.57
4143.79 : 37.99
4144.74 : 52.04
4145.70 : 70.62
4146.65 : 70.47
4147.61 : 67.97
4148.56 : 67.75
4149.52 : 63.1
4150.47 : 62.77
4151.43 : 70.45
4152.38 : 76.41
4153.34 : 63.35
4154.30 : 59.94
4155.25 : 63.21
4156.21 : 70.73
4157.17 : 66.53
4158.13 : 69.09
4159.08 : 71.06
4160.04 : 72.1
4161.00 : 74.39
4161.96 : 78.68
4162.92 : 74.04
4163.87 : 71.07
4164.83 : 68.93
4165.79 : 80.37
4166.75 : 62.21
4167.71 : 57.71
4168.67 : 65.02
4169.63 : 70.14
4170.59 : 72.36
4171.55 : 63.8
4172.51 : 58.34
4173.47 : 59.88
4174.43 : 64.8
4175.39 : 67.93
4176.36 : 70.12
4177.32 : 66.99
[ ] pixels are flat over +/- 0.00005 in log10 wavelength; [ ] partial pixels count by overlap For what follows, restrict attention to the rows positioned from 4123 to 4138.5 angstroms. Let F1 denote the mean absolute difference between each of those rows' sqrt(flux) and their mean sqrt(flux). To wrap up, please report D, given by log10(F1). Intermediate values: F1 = 0.5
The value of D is -0.3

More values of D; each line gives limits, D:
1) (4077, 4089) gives -0.2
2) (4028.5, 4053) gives -0.1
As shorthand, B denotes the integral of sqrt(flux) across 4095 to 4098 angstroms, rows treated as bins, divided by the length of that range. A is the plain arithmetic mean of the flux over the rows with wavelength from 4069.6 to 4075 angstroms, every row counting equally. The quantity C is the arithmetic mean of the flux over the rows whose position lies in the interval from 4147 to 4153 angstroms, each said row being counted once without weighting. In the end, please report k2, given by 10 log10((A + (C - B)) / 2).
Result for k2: 17.8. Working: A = 61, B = 8.1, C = 68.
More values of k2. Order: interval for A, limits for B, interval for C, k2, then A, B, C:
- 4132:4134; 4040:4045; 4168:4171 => 17.4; 48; 7.8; 69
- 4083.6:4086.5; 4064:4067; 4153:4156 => 17.7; 63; 6.9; 62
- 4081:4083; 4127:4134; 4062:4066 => 17.5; 77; 7.8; 42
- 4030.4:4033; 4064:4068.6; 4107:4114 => 17.5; 47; 7.2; 72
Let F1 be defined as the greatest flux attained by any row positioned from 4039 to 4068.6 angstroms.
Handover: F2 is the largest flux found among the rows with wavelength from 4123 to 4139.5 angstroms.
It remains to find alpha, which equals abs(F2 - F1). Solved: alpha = 1.1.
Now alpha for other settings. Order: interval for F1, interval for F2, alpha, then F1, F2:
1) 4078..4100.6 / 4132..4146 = 10.0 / 87.08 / 77.06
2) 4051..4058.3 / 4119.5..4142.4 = 2.9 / 76.48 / 79.36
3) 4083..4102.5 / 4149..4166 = 6.7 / 87.08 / 80.37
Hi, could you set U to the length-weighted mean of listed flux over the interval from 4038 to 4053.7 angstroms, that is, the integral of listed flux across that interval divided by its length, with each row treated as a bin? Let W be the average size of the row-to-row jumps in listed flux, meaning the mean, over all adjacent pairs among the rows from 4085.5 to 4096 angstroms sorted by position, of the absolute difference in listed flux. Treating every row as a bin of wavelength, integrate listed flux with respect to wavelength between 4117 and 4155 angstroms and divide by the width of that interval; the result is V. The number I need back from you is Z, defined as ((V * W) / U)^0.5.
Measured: 2.72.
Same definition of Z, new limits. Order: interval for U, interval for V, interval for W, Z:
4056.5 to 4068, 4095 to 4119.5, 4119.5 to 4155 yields 2.94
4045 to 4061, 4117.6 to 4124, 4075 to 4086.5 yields 3.18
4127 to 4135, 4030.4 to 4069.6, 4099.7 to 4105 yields 2.11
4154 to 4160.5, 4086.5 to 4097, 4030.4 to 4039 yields 2.62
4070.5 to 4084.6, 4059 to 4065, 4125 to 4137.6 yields 2.49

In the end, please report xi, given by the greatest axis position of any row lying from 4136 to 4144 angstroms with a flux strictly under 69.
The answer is 4143.79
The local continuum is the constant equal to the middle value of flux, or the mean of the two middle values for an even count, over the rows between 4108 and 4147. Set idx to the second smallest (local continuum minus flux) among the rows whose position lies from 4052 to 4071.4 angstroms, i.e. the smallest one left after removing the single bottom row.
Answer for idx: 1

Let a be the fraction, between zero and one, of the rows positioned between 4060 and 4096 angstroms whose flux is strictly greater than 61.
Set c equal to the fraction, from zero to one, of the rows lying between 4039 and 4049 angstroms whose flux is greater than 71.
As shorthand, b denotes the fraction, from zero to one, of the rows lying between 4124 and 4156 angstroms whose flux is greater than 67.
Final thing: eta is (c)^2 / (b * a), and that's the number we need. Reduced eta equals 0.10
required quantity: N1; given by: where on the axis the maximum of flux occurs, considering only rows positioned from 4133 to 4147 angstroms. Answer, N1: 4139.02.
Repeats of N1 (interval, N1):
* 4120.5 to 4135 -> 4124.75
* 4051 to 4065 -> 4051.33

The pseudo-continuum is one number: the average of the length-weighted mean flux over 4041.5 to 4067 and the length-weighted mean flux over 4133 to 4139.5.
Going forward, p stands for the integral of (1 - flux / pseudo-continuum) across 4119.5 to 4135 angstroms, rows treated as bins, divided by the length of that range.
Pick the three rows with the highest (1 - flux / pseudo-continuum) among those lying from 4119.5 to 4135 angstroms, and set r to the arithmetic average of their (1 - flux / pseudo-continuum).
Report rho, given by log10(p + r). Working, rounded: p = -0.058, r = 0.19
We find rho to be -0.87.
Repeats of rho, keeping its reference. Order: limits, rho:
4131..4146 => -0.44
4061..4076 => -0.29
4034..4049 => -0.27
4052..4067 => -0.33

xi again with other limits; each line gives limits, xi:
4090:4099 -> 4098.24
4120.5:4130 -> 4129.50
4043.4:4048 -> 4047.60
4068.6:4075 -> 4074.72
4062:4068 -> 4067.22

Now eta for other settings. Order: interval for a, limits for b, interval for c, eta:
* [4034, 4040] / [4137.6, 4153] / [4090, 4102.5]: 0.23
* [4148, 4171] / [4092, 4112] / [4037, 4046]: 0.37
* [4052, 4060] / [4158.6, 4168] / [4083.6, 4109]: 0.27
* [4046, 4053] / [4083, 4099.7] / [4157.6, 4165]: 1.29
